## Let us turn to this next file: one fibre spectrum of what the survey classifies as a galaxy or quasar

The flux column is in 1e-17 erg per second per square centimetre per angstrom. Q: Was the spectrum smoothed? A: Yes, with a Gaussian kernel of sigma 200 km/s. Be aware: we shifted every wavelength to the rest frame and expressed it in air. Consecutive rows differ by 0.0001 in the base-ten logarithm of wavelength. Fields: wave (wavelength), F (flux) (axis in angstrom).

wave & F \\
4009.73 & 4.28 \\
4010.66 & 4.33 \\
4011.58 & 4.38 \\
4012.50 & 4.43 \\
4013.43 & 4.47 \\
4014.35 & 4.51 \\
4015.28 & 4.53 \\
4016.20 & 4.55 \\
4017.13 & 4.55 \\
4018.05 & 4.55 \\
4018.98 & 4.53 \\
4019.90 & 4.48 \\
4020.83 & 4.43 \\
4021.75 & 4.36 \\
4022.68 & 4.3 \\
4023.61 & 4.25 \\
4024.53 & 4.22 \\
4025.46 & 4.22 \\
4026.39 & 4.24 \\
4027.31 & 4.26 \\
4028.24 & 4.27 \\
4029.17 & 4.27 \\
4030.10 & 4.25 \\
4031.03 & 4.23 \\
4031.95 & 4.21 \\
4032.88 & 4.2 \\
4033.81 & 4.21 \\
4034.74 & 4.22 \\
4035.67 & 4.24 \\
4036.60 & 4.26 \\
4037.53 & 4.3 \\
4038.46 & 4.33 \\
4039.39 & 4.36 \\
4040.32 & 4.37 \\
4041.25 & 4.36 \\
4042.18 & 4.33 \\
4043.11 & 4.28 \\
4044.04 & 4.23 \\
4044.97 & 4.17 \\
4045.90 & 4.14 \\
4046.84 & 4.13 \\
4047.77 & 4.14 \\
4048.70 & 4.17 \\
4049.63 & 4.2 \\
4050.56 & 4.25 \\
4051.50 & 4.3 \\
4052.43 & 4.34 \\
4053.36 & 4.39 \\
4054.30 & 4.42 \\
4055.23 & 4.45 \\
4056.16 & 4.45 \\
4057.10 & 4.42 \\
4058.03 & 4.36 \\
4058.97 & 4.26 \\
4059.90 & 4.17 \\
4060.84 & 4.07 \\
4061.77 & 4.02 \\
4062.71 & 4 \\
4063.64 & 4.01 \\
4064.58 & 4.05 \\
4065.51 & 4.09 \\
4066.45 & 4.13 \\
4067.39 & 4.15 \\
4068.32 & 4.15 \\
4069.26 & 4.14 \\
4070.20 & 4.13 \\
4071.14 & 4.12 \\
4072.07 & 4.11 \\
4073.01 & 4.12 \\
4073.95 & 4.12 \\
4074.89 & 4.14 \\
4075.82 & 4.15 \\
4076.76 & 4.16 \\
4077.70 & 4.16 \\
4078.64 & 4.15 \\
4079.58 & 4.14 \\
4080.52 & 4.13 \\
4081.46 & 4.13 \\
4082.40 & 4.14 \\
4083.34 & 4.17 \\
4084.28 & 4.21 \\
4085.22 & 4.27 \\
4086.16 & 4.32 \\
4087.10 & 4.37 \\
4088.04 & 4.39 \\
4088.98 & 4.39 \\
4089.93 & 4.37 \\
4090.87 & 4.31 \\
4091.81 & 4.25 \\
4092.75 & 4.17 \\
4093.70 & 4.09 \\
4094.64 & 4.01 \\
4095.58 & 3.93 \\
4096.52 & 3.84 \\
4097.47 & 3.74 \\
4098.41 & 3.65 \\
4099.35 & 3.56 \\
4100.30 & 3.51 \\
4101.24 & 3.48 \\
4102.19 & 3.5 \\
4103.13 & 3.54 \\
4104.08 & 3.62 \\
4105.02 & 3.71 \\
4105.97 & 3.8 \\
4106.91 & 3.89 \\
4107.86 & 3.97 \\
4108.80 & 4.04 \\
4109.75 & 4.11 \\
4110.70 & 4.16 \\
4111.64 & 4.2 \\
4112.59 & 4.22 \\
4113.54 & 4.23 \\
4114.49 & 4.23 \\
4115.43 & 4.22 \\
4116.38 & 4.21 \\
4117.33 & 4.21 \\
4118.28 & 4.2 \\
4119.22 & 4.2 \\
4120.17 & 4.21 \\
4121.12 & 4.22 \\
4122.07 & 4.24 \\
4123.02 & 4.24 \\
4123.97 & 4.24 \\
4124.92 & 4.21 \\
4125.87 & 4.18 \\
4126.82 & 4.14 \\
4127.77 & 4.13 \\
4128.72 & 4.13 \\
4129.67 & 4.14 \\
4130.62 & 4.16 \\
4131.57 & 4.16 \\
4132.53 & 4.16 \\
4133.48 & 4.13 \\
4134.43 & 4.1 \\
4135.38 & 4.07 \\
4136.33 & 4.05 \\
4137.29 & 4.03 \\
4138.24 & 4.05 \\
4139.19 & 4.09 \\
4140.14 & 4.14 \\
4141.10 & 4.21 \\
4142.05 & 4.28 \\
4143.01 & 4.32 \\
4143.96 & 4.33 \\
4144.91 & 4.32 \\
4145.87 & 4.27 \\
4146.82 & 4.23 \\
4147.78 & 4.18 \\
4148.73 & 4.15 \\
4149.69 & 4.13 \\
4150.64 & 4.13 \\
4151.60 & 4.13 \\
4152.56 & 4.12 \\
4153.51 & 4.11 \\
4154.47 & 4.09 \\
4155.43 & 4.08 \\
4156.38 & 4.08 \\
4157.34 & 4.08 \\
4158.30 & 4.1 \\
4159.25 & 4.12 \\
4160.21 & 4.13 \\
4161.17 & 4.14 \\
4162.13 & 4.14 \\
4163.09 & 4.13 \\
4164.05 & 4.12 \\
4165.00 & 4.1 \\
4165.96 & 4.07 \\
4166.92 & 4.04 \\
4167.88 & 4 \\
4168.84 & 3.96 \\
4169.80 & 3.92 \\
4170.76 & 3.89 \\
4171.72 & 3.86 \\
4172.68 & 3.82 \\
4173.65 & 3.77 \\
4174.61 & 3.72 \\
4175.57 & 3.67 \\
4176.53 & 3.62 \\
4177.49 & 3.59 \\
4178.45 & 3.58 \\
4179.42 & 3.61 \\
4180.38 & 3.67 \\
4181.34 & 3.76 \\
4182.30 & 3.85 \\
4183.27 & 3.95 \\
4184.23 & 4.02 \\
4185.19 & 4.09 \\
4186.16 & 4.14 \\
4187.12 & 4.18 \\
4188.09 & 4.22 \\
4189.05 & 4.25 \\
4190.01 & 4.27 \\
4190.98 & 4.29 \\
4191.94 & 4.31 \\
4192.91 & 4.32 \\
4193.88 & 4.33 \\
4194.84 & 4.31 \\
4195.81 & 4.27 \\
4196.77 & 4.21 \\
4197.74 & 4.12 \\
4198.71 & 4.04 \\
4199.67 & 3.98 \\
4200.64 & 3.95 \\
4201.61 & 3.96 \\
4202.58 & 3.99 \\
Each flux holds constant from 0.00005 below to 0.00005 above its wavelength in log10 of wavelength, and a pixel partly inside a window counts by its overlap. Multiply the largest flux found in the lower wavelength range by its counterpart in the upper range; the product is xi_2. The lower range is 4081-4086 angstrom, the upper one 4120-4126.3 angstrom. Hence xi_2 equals 18.1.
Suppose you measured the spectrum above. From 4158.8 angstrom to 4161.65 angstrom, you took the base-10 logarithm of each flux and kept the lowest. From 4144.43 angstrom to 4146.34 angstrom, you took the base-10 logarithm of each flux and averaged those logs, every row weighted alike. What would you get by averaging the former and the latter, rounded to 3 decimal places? 0.624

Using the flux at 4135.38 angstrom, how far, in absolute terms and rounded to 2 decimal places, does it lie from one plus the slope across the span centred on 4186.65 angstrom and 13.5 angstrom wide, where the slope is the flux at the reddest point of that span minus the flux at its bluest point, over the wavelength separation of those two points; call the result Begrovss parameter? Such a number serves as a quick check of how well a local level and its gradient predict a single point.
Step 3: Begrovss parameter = 3.02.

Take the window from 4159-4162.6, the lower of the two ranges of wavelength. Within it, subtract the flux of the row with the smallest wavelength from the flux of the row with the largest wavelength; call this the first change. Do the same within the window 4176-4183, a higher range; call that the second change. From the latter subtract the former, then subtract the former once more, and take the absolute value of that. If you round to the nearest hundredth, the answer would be 0.19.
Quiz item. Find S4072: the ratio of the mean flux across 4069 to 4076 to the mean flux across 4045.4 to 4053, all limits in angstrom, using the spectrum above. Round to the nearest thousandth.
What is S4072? 0.981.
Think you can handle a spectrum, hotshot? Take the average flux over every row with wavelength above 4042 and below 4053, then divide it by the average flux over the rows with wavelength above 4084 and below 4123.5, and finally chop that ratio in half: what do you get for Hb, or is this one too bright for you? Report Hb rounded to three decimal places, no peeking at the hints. 0.522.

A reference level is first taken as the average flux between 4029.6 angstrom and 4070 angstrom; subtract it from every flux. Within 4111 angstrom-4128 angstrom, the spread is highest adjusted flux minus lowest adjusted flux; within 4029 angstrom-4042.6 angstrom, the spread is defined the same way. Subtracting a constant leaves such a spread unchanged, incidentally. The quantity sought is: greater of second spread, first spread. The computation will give 0.2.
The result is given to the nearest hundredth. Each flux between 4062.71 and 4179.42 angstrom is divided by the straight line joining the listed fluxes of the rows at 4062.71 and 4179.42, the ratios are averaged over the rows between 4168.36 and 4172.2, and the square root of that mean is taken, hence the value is 1.04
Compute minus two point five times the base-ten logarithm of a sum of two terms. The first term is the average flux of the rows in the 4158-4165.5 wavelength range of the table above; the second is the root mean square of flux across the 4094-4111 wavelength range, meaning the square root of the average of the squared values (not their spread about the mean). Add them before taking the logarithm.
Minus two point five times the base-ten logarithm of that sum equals -2.25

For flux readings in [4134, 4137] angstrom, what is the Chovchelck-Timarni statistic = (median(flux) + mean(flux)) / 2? 4.07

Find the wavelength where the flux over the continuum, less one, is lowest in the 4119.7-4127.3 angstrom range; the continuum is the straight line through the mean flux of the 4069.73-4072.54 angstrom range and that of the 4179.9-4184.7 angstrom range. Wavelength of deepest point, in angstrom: 4126.82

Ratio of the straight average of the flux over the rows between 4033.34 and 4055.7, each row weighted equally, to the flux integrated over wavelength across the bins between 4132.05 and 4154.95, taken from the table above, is 0.0449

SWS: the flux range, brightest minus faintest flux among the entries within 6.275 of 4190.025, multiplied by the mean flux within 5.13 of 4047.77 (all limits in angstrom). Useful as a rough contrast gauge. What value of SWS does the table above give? 1.3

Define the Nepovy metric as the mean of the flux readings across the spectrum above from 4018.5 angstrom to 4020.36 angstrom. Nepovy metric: 4.51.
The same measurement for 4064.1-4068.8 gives 4.11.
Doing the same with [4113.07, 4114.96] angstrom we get 4.23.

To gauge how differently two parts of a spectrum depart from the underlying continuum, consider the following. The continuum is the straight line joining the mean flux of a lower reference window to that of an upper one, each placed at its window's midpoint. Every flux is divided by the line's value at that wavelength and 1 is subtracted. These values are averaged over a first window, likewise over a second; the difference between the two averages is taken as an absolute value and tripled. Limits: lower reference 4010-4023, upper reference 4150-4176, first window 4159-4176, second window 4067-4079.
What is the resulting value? 0.08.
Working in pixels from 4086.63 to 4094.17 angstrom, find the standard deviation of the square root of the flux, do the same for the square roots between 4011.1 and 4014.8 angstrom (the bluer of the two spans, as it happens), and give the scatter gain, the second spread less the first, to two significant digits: -0.014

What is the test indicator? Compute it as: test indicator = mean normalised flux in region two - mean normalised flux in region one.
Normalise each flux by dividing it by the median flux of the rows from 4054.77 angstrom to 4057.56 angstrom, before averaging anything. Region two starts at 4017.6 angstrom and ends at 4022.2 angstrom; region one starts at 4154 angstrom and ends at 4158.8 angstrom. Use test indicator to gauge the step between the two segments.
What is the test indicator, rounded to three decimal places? 0.086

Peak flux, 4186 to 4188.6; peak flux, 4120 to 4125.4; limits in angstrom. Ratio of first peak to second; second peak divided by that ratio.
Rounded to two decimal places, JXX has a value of 4.26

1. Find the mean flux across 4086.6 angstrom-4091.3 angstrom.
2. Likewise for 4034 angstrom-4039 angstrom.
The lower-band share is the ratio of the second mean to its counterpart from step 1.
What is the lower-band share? 0.98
